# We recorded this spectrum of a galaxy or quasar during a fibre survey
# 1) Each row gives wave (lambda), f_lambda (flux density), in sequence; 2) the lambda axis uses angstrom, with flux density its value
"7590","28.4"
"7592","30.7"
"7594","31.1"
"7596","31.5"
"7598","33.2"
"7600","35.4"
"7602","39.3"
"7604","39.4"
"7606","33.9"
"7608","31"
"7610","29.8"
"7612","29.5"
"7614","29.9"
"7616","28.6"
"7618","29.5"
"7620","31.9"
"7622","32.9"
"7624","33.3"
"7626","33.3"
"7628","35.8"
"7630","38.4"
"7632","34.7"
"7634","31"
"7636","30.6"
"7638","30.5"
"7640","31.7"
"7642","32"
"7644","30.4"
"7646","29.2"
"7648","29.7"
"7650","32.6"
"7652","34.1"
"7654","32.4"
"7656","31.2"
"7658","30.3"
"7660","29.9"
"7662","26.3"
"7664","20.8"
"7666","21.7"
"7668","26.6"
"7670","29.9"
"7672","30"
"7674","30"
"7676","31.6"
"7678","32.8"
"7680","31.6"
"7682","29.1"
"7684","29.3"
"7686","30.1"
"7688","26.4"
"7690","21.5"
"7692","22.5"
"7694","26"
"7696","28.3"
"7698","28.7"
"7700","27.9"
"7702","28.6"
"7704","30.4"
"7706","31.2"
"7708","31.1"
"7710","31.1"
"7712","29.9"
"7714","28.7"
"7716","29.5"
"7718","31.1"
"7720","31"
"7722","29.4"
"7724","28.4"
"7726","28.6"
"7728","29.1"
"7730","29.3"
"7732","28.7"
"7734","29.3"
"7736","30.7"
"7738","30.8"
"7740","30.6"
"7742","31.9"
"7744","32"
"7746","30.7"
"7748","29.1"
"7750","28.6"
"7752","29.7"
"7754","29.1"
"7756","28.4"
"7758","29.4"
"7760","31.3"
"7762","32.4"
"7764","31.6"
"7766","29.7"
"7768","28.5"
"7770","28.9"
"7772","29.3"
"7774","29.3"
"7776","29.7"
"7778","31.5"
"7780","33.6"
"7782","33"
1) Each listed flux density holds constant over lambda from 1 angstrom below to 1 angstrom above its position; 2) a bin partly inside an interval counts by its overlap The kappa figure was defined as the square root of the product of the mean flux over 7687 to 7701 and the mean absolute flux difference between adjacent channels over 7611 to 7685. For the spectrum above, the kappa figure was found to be 6.4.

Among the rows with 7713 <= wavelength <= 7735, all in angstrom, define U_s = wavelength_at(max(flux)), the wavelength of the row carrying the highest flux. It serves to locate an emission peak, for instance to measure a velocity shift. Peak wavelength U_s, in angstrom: 7718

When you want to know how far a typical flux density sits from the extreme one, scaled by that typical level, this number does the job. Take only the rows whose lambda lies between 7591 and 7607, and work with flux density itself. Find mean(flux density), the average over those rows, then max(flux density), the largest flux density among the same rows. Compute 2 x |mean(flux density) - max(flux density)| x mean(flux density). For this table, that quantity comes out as 349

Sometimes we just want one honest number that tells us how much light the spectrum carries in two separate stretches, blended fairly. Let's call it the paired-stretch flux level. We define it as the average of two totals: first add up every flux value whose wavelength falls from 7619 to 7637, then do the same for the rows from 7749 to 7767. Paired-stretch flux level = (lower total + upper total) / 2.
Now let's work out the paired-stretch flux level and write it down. 286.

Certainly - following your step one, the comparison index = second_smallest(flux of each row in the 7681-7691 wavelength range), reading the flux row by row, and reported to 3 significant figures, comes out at 26.4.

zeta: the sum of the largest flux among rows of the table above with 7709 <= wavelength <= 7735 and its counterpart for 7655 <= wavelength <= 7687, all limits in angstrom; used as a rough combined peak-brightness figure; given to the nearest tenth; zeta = 63.9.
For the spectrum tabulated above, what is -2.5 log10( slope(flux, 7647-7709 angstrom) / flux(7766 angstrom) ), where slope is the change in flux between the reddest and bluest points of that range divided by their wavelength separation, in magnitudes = 7.8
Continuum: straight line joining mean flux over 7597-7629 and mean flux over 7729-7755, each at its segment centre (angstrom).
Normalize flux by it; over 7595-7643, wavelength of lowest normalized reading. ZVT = 7616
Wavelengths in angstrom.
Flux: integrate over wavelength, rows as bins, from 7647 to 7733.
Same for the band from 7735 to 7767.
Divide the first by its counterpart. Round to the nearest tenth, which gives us 2.6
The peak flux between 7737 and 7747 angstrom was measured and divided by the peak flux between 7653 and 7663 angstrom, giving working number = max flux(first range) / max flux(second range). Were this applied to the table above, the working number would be 0.99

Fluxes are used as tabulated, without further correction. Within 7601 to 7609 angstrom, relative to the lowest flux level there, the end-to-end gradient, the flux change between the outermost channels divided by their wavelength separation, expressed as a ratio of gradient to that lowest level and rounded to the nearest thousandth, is -0.045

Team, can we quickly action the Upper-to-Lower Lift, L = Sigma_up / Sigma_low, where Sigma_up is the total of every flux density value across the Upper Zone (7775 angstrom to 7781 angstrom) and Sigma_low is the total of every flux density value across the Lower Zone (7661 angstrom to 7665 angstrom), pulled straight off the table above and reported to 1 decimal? 2.0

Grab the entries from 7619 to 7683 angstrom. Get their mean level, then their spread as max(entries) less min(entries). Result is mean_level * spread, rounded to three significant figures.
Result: 542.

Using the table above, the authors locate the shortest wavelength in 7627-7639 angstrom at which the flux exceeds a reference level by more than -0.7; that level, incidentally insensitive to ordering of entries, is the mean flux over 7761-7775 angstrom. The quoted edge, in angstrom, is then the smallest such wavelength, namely 7628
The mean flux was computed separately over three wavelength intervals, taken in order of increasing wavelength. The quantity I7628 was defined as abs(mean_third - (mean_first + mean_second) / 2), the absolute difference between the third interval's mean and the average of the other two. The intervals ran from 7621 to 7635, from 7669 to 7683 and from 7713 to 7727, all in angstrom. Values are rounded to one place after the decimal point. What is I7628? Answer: 2.9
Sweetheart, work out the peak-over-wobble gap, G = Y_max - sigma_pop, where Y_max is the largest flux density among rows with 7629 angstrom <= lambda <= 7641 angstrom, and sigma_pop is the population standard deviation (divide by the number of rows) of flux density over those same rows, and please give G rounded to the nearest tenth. 35.5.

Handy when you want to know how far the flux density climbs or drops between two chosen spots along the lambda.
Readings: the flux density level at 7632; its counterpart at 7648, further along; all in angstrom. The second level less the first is -5.0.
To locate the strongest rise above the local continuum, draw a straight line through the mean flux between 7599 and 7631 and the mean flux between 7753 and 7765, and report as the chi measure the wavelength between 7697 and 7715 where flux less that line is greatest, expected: 7706 angstrom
